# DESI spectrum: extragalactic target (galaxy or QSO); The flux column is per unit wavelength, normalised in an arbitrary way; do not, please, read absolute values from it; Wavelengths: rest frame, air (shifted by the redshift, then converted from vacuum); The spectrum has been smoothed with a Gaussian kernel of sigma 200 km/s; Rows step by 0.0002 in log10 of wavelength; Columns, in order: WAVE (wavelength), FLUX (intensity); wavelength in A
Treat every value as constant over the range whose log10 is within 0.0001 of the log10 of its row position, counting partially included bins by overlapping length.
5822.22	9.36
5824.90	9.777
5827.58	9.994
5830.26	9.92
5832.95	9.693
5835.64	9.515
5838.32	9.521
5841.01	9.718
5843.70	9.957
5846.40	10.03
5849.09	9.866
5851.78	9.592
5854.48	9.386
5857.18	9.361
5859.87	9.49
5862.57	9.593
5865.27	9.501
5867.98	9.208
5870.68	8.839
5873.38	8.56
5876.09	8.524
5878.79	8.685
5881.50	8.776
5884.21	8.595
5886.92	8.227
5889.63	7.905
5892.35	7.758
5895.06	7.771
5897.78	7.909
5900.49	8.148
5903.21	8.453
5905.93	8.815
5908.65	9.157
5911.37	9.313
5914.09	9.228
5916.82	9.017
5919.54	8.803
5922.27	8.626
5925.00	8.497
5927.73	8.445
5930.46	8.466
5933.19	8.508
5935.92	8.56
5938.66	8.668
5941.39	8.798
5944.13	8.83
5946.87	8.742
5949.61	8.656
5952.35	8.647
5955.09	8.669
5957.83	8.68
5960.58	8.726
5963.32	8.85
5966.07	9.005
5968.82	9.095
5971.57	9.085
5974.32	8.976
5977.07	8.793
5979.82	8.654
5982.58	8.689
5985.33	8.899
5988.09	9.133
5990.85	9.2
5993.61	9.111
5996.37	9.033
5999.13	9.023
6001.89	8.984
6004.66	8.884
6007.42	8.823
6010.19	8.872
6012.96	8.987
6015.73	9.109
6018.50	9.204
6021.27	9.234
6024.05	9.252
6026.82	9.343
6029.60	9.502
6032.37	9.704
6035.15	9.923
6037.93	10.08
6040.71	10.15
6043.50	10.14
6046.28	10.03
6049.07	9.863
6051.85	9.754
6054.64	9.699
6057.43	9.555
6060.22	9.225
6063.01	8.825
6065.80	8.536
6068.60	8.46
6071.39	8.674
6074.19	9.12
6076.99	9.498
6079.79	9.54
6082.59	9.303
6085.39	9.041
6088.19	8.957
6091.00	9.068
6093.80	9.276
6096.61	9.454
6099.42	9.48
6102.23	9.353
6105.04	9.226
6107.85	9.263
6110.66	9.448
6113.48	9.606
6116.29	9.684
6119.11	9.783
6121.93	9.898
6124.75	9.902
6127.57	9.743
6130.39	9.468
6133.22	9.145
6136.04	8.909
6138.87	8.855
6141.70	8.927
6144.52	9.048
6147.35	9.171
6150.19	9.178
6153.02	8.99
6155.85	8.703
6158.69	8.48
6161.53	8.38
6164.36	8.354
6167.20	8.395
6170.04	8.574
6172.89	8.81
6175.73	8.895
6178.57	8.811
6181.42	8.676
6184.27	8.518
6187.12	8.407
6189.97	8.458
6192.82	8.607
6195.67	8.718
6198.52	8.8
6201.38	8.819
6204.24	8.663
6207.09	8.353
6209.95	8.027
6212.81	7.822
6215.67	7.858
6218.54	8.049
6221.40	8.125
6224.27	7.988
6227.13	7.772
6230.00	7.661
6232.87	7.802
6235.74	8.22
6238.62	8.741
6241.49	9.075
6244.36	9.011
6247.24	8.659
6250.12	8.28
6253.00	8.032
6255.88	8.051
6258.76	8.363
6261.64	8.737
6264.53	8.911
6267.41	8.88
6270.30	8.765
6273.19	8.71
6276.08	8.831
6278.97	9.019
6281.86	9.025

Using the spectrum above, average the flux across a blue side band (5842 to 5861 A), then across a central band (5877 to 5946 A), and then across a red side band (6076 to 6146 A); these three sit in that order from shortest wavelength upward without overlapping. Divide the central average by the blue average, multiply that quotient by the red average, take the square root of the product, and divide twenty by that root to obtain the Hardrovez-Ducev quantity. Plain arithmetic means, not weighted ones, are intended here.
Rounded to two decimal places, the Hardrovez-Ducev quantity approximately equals 6.95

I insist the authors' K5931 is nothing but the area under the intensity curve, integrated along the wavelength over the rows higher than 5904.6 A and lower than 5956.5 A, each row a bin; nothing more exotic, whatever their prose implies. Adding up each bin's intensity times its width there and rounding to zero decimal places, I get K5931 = 455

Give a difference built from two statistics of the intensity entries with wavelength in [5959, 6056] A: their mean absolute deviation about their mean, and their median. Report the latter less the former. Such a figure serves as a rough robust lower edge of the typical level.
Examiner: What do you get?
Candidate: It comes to 8.7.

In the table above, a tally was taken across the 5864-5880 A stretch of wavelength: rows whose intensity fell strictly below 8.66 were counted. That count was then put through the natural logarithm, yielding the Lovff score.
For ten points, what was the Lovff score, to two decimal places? 0.69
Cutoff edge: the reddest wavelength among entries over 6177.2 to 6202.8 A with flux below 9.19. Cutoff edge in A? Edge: 6201.38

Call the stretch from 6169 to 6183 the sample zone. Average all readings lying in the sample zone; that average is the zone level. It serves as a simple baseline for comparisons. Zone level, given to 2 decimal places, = 8.75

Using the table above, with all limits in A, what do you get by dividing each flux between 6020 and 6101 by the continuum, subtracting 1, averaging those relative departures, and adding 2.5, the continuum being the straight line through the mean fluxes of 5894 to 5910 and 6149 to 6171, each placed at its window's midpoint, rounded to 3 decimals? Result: 2.602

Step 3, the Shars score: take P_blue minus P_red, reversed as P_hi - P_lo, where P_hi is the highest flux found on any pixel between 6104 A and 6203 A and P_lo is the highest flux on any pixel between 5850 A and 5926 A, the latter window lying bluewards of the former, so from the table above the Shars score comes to 0.31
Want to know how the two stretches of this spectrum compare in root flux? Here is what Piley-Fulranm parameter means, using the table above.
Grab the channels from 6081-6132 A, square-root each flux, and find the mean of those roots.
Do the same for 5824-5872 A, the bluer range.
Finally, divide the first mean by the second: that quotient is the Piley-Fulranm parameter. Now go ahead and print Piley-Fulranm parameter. 0.991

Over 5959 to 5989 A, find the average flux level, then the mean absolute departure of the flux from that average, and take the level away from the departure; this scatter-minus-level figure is -8.8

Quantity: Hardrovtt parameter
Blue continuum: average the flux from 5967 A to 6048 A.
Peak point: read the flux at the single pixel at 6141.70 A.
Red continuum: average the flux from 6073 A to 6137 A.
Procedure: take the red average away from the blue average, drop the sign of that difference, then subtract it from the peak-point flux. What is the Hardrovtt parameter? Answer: 8.8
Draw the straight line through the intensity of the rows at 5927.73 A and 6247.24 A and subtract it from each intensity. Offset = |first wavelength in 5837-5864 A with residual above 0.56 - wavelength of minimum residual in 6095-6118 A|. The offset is 266.7 A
